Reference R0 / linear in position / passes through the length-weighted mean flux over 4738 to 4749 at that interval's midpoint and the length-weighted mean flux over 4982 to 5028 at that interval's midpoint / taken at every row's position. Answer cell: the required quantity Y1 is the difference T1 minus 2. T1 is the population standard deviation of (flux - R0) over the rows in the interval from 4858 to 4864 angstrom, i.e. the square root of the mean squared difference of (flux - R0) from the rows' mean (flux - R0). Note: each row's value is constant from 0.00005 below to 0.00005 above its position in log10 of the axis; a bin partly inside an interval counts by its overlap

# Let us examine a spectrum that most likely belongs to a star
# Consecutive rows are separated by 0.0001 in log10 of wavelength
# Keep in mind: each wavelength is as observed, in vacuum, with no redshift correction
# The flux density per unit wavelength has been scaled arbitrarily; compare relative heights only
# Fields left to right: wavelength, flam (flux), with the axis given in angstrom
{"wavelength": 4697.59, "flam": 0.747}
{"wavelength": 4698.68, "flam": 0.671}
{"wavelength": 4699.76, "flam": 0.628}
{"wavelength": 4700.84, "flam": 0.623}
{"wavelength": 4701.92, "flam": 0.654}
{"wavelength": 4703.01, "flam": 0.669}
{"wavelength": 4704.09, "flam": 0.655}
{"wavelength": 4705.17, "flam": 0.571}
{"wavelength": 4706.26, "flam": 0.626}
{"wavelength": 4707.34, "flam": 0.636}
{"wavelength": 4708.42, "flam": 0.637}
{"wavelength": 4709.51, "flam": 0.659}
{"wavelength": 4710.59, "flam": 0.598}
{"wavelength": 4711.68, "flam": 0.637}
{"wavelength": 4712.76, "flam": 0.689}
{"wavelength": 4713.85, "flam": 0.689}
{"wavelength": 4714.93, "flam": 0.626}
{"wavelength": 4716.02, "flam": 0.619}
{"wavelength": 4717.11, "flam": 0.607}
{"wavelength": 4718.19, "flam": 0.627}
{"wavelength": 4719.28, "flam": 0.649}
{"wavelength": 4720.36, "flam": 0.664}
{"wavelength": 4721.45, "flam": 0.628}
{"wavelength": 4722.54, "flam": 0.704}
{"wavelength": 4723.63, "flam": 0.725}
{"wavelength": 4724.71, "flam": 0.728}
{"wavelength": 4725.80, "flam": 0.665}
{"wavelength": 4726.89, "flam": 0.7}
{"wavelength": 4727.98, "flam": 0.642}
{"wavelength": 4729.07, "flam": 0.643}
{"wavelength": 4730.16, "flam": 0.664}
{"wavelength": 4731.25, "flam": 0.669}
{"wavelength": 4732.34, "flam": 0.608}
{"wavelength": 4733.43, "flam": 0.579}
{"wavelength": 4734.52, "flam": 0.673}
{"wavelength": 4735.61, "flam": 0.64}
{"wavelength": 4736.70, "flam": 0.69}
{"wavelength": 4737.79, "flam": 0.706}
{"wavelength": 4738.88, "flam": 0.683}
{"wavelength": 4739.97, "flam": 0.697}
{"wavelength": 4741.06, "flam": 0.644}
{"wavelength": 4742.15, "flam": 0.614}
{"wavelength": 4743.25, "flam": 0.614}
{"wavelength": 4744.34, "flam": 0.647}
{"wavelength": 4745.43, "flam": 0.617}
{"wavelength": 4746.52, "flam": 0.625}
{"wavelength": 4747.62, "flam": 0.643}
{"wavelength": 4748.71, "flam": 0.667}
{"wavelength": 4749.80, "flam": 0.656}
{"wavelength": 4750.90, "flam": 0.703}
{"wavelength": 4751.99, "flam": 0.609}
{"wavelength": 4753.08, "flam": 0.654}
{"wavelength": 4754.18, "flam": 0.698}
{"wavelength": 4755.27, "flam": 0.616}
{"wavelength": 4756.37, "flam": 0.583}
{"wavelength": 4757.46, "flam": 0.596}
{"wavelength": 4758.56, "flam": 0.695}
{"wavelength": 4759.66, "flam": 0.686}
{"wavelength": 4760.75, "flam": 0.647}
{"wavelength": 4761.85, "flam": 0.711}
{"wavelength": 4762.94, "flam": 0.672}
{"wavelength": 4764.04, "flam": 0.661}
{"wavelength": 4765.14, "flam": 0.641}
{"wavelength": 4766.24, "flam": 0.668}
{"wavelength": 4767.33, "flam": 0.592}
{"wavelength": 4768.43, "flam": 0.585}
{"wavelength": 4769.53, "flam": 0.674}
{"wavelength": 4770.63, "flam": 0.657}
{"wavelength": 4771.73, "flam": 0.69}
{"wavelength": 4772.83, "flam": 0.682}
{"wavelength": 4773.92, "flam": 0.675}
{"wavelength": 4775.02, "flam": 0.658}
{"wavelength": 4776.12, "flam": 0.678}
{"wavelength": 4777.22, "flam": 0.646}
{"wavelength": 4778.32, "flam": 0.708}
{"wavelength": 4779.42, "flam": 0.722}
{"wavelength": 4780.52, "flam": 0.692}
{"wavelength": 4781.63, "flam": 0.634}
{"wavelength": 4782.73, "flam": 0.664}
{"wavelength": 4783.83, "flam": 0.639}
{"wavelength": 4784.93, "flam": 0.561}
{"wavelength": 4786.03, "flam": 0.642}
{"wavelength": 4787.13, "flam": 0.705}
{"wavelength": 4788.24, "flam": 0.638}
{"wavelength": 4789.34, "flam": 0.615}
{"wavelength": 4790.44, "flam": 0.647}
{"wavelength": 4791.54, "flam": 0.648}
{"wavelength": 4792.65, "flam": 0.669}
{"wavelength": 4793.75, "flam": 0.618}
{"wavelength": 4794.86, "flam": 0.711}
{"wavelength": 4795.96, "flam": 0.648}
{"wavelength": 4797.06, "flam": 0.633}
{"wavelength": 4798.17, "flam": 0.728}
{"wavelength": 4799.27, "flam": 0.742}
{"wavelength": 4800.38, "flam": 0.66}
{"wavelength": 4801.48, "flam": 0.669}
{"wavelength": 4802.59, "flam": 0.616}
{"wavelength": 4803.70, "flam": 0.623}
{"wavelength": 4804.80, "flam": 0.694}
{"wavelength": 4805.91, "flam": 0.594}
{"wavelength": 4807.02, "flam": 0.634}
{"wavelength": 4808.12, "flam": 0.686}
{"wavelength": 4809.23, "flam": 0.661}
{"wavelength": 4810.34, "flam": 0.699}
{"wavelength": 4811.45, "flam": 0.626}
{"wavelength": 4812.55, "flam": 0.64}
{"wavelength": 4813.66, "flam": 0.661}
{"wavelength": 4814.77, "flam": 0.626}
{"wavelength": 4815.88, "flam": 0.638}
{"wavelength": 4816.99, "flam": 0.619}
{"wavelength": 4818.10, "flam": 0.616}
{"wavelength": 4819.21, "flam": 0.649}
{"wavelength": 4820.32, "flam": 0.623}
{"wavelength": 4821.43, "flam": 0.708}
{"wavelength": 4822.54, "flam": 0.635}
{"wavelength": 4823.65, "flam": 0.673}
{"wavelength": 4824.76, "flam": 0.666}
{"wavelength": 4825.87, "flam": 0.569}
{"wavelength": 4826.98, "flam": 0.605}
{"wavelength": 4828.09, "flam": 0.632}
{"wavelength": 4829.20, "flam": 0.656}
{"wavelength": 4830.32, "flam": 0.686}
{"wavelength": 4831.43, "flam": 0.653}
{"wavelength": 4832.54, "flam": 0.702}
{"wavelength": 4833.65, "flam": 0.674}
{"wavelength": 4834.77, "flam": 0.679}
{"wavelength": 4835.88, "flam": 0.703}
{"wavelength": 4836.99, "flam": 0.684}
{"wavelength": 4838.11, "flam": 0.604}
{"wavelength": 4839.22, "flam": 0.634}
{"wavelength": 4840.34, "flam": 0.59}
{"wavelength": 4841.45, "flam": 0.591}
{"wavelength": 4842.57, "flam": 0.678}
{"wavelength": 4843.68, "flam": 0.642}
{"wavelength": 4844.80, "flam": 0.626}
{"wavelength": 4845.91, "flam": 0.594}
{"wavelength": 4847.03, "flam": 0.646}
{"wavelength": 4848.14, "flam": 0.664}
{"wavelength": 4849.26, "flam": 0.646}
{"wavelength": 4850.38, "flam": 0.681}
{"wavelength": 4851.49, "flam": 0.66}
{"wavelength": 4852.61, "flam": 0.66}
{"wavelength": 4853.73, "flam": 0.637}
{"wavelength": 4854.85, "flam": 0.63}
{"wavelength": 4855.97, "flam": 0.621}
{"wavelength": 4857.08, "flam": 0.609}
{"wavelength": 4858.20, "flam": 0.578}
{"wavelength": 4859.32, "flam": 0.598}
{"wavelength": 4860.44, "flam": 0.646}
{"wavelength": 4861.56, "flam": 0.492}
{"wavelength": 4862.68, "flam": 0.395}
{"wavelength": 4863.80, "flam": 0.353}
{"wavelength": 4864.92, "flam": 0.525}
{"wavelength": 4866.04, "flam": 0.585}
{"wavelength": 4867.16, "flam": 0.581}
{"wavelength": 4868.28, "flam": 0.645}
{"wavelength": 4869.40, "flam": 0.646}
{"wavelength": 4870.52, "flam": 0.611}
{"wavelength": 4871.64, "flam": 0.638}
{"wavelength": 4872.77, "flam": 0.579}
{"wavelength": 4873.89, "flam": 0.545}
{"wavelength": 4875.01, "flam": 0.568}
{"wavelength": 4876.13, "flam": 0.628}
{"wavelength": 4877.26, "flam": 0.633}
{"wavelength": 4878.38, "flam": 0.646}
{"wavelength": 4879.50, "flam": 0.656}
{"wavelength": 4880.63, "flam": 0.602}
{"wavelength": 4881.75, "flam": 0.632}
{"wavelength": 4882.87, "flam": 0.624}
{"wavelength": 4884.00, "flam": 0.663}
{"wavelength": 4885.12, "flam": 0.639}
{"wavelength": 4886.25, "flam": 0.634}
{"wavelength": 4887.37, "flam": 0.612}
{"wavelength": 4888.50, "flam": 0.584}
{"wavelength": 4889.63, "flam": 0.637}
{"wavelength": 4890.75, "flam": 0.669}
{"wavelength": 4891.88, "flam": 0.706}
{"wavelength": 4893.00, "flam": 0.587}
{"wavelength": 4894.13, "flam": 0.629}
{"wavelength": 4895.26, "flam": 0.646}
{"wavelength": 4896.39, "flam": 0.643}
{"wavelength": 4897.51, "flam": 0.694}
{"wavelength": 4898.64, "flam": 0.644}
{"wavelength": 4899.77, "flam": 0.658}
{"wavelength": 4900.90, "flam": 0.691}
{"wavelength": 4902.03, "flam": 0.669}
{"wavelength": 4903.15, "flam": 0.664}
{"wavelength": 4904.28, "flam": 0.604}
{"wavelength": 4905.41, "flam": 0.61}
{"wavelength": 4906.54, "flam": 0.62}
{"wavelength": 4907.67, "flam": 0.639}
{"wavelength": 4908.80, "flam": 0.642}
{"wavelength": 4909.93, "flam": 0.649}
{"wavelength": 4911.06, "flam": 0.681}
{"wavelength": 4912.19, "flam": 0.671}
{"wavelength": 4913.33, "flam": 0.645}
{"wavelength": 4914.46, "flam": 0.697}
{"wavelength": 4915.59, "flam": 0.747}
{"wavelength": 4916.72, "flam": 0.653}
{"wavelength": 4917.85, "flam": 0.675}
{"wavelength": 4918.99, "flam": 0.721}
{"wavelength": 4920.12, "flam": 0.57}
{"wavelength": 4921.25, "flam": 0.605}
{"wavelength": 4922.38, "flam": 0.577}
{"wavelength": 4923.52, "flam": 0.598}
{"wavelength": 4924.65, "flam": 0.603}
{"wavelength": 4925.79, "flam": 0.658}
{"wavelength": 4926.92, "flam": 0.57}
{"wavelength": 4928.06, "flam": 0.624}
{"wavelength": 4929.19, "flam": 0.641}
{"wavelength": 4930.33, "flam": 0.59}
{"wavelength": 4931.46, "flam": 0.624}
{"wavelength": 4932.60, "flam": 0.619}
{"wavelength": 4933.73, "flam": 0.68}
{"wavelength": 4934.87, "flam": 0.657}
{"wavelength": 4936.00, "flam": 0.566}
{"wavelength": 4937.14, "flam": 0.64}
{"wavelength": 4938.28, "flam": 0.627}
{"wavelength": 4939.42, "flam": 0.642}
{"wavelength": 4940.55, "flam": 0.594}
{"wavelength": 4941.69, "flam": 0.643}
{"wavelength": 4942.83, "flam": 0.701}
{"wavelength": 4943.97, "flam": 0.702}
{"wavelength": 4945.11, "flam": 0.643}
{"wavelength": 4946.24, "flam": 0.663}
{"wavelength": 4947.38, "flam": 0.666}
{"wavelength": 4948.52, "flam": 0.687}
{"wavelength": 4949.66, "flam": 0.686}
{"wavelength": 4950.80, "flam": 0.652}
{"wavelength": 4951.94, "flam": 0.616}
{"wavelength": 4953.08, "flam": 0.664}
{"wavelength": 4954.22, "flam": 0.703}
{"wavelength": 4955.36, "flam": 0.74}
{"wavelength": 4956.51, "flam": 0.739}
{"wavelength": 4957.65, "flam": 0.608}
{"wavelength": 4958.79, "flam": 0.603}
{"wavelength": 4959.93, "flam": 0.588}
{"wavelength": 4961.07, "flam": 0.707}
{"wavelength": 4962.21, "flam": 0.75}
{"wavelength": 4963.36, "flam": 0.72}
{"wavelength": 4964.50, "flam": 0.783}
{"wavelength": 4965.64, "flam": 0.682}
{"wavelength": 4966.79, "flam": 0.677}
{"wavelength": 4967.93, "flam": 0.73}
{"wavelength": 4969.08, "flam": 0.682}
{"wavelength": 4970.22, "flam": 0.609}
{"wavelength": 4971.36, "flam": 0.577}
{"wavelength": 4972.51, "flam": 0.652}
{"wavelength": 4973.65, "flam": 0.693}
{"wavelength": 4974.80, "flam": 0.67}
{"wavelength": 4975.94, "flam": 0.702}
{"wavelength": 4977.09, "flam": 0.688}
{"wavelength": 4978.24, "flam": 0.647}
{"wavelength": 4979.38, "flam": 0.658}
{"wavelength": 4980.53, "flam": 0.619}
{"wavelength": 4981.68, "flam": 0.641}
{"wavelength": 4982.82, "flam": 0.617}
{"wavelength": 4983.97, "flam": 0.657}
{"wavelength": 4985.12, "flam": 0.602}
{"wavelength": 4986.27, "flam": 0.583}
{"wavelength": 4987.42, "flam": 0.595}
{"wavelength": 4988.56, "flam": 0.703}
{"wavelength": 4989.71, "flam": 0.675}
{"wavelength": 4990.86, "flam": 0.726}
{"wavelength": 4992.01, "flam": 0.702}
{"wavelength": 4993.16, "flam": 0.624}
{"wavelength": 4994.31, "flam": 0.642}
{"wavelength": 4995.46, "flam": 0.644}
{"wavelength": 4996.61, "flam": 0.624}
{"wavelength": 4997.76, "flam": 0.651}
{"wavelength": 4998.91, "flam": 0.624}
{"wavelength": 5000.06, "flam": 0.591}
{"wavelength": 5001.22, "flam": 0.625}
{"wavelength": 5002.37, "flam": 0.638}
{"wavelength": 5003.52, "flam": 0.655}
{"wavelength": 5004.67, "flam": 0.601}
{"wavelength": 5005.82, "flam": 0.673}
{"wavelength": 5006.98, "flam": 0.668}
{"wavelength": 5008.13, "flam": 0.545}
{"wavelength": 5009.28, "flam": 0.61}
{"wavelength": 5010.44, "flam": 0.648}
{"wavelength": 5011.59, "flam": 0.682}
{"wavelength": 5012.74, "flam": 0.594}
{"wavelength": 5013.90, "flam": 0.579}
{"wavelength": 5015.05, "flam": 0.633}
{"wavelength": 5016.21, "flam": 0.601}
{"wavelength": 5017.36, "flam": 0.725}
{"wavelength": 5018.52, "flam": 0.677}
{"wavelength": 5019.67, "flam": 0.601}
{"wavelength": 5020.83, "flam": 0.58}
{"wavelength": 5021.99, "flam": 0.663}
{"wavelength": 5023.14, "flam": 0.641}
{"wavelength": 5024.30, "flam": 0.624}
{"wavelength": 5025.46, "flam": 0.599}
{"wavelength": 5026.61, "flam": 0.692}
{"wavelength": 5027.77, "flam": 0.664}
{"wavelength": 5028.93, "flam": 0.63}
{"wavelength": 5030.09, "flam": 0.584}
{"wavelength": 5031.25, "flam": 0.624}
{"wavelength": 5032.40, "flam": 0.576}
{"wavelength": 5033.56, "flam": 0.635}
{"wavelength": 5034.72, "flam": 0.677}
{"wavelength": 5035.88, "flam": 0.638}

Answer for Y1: -1.893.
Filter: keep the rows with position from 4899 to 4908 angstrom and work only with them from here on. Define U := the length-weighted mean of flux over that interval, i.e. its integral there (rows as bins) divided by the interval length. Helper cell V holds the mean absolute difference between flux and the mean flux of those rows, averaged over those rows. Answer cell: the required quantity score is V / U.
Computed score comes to 0.041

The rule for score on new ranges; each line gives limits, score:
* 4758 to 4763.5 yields 0.027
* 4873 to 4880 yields 0.061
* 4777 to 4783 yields 0.044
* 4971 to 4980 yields 0.041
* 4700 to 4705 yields 0.021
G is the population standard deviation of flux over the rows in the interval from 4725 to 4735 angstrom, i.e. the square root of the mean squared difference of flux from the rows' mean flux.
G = 0.035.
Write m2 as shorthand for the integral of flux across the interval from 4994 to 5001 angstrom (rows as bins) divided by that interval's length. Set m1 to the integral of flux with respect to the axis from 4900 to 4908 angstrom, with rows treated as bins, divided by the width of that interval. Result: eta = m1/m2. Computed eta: 1.02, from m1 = 0.643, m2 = 0.628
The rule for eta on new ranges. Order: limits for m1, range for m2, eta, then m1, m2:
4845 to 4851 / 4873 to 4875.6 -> 1.15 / 0.646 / 0.562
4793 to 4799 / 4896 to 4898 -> 1.00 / 0.672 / 0.672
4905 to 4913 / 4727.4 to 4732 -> 0.99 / 0.645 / 0.652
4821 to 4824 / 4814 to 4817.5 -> 1.07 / 0.671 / 0.629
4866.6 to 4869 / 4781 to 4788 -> 0.96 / 0.616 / 0.640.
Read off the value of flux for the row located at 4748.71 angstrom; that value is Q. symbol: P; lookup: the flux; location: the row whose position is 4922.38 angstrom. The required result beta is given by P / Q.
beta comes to 0.87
